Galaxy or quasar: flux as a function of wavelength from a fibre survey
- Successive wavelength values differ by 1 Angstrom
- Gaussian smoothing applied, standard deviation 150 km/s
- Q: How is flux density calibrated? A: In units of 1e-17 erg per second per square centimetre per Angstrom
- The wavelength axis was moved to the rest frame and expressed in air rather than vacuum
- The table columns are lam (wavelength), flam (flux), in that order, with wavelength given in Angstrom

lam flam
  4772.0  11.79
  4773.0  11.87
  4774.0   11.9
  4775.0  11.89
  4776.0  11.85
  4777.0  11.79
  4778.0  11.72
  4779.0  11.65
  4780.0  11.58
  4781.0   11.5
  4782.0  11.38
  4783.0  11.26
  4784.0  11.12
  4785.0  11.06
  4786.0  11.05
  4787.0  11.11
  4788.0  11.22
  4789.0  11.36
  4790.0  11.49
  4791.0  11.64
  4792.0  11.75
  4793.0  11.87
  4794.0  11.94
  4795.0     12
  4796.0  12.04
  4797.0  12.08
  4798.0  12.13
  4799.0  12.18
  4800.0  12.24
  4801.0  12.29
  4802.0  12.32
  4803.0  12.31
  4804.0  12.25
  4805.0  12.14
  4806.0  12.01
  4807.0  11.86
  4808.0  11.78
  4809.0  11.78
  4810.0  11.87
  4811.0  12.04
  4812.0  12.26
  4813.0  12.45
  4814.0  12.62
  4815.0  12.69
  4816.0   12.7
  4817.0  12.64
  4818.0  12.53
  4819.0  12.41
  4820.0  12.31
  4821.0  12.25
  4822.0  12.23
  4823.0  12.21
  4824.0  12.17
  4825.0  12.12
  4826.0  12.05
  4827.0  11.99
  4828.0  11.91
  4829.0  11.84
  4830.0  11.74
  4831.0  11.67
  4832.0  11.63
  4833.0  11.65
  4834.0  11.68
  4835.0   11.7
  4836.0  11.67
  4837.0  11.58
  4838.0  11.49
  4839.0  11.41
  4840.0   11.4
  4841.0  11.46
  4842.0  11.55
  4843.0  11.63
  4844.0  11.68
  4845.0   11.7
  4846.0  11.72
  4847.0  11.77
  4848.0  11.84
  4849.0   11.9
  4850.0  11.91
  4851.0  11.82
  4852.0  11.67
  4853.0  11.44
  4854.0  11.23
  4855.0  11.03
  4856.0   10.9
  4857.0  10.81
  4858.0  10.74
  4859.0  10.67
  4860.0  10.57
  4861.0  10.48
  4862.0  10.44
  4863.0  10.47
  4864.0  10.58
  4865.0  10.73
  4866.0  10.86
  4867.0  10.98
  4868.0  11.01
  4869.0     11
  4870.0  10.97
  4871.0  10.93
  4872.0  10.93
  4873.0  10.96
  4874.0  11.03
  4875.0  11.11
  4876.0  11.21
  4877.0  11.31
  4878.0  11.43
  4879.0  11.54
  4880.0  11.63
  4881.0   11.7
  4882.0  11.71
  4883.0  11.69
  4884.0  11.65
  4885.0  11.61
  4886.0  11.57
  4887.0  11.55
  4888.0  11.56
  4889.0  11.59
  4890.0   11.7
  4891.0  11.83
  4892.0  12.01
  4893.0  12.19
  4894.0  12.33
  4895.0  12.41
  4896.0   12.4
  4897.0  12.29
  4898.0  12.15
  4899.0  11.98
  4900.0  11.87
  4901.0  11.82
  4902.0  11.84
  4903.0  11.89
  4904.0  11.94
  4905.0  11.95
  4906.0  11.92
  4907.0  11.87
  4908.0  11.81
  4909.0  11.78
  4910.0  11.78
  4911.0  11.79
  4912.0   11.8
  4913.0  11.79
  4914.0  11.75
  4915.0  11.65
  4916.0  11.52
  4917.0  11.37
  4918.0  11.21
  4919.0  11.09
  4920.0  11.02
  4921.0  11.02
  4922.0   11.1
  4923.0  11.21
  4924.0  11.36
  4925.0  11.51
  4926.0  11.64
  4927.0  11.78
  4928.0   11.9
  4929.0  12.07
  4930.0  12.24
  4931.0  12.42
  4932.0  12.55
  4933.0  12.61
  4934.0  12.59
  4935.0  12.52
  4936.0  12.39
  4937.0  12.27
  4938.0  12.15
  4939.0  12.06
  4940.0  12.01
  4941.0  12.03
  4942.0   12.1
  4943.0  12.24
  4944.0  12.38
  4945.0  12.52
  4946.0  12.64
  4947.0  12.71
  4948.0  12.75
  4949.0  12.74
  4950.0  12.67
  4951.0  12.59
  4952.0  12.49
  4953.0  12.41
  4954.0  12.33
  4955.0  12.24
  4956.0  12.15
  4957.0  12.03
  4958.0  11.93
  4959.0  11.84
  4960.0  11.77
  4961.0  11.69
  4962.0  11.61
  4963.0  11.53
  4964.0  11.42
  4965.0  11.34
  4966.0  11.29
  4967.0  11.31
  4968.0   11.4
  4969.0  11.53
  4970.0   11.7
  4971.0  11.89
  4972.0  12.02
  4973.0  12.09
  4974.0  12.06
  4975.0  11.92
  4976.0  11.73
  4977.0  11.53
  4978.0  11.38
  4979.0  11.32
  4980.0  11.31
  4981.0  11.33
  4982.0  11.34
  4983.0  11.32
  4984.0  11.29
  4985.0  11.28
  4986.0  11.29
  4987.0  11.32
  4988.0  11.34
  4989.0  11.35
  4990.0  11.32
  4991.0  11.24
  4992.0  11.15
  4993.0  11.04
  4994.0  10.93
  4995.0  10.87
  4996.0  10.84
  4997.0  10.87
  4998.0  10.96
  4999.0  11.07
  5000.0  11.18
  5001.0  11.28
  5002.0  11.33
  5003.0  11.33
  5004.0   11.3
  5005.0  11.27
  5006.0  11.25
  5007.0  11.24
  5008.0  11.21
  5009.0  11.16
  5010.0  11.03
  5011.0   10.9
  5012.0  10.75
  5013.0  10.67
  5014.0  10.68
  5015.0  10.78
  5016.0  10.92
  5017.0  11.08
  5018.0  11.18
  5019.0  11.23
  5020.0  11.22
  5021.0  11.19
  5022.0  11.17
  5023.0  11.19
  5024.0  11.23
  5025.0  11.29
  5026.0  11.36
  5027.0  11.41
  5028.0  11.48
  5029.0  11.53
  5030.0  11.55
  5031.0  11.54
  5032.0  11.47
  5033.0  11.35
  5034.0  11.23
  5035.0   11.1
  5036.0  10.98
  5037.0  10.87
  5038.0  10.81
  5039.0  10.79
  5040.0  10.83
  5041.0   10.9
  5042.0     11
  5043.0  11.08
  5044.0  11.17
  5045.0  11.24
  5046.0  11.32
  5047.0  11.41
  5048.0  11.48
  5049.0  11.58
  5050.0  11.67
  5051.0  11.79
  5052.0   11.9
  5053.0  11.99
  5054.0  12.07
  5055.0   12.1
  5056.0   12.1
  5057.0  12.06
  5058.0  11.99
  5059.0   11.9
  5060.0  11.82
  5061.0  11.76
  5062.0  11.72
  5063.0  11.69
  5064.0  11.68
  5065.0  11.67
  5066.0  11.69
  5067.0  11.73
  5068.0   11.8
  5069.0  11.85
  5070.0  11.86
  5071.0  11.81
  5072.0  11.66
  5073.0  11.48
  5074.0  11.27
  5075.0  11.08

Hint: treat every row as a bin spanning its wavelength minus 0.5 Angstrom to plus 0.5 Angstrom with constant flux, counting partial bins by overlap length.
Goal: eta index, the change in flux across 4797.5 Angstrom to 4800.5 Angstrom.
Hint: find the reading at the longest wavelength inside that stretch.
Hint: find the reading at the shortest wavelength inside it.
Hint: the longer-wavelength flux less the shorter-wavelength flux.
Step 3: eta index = 0.11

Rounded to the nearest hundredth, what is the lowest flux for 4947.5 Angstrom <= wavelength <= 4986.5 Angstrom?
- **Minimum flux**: 11.28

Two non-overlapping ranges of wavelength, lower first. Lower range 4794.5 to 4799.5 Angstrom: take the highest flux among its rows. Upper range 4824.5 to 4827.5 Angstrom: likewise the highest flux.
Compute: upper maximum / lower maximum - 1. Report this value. -0.005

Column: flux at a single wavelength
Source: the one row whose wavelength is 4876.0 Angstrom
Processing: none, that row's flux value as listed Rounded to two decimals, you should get 11.21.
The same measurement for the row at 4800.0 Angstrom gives 12.24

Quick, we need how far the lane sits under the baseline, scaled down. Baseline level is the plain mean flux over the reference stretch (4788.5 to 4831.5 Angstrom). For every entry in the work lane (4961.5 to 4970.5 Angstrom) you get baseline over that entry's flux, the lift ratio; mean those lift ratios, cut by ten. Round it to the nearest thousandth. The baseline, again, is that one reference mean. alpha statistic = 0.106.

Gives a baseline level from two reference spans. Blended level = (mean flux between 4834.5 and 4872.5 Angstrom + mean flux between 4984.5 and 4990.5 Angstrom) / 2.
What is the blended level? 11.3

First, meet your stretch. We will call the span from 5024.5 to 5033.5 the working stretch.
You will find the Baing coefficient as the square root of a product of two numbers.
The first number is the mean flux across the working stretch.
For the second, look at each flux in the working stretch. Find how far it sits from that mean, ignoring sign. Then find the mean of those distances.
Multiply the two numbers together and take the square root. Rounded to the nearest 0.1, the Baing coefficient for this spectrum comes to 1.0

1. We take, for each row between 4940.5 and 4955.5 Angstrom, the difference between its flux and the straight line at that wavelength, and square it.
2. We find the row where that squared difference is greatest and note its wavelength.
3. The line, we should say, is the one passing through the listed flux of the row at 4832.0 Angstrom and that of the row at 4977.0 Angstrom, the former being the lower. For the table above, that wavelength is 4948.0 Angstrom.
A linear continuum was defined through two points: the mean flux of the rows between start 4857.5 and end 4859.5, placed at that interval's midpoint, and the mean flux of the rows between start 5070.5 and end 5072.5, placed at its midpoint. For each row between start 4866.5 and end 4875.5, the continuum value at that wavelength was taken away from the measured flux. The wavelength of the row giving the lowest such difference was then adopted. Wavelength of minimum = 4872.0 Angstrom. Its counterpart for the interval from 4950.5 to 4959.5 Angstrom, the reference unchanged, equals 4959.0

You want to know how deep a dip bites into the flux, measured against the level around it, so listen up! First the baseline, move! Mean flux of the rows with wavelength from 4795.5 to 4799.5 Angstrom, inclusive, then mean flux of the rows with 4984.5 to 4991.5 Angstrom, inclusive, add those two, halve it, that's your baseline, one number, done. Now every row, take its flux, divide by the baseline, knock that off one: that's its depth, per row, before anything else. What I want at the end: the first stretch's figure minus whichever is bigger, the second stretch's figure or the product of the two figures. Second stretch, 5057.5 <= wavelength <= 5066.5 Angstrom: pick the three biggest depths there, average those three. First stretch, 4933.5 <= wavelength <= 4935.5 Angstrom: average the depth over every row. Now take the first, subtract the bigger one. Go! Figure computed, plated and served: -0.075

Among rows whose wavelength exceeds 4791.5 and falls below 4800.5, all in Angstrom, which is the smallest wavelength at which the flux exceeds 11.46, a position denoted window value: 4792.0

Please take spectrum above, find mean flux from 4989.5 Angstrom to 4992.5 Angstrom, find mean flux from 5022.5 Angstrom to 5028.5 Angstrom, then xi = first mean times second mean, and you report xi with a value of 127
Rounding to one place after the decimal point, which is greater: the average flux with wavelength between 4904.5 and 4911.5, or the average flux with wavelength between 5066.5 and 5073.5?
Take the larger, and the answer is 11.8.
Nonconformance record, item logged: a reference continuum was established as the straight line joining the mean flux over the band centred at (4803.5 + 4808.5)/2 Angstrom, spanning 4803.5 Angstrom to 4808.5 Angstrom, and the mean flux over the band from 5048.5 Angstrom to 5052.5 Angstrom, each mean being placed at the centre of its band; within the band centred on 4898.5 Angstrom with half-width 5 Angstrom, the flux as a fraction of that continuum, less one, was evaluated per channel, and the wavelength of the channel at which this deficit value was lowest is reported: 4901.0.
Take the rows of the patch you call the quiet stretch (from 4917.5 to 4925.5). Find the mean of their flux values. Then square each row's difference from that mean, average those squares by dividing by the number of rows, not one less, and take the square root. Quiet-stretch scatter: 0.16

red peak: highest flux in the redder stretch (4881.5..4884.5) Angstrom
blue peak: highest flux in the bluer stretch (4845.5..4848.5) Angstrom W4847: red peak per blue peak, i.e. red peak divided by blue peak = 0.99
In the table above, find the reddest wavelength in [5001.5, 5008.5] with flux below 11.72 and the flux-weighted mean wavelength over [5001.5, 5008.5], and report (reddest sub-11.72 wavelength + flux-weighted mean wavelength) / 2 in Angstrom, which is 5006.5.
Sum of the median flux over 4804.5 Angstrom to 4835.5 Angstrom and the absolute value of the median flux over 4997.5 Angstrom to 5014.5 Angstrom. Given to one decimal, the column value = 23.2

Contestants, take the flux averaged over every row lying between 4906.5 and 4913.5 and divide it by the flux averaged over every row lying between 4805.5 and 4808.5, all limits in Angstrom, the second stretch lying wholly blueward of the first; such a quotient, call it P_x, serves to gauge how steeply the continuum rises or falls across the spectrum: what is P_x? 0.993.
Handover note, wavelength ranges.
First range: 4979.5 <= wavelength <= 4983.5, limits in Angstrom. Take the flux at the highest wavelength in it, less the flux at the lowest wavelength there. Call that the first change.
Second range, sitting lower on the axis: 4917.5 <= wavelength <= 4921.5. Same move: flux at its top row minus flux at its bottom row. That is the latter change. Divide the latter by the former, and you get -19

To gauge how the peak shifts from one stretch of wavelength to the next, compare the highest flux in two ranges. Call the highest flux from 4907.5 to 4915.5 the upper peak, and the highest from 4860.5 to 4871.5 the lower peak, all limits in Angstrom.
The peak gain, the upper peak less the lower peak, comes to 0.80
